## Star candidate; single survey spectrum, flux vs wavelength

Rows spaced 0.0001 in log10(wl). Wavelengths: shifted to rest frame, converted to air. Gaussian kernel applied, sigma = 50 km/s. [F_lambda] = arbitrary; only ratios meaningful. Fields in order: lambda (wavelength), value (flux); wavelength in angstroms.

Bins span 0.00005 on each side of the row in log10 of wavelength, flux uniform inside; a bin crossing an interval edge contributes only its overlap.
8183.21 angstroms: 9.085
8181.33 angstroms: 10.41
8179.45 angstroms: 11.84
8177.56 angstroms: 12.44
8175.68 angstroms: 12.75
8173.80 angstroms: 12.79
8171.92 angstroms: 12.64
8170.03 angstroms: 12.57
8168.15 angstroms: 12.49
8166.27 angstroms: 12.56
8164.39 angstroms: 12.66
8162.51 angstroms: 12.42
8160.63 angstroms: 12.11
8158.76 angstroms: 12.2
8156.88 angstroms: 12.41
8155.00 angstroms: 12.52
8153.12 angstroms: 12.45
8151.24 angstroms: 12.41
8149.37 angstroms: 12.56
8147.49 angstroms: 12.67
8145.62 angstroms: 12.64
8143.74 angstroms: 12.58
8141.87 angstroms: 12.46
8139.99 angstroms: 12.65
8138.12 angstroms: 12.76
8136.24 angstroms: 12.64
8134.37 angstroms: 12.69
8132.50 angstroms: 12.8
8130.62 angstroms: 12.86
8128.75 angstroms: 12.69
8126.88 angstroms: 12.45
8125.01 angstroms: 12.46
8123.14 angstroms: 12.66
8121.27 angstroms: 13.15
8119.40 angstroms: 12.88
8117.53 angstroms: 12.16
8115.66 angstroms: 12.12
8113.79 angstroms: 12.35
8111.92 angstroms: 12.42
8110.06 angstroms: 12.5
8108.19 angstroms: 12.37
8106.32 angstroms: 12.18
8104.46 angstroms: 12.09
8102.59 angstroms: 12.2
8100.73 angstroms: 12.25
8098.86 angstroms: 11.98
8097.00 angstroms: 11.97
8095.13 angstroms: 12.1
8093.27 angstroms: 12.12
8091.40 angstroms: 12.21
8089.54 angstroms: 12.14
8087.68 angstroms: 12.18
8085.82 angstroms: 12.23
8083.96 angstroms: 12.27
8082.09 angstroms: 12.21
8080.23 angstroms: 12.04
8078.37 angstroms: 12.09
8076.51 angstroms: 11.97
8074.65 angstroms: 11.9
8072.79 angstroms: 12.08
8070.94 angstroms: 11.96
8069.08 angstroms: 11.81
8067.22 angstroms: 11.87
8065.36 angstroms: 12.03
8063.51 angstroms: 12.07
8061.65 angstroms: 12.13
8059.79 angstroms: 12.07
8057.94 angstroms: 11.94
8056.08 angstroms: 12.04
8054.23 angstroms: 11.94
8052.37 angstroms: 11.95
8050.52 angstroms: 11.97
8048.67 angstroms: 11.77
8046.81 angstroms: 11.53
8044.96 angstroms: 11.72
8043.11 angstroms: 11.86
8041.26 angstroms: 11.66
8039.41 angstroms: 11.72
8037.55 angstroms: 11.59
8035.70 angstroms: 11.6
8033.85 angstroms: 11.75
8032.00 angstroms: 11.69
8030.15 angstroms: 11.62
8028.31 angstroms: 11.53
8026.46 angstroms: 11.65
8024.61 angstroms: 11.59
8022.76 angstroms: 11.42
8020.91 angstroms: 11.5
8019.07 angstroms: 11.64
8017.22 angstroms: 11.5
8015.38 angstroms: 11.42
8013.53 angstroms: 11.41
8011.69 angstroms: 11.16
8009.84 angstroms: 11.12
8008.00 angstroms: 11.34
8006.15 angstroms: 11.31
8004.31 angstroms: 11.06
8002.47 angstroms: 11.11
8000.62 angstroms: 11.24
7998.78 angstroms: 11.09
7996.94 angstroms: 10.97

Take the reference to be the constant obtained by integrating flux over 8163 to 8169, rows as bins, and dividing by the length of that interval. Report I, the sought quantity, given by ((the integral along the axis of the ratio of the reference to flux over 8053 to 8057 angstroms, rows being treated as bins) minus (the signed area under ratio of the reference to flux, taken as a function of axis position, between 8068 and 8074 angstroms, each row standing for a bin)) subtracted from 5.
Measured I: 7.1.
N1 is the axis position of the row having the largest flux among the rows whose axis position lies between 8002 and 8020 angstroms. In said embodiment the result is 8019.07 angstroms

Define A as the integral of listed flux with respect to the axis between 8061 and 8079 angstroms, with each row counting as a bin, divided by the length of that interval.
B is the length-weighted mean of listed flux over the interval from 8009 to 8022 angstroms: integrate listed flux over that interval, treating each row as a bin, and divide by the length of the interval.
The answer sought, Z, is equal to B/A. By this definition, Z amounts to 0.95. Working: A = 12.0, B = 11.4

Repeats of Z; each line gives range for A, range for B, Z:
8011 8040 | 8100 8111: 1.06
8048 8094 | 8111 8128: 1.04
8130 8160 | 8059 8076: 0.95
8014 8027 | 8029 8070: 1.03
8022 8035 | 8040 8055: 1.02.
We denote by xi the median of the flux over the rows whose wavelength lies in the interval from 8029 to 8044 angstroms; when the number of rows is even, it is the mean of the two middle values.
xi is 11.7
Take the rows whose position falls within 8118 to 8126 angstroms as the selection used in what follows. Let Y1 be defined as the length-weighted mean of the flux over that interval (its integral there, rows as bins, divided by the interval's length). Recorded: 12.8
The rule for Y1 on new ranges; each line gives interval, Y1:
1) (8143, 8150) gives 12.6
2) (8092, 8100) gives 12.0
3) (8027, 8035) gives 11.7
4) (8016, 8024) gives 11.5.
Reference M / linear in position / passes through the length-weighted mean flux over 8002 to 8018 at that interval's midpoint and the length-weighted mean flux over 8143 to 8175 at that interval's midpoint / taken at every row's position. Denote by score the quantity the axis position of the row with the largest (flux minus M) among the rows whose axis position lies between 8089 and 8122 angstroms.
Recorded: 8121.27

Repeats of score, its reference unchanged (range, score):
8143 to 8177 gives 8147.49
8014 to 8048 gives 8043.11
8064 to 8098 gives 8083.96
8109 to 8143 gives 8121.27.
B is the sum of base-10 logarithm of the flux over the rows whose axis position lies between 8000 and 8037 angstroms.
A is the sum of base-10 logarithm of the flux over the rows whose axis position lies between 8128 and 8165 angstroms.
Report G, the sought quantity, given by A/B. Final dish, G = 1.04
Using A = 21.98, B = 21.2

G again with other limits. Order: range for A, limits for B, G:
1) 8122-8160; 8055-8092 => 1.02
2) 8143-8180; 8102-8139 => 1.00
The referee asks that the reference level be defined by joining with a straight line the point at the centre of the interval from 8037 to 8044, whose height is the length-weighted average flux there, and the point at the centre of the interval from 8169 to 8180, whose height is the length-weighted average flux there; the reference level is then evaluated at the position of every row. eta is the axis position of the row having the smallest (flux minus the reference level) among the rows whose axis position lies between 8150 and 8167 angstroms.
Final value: 8160.63 angstroms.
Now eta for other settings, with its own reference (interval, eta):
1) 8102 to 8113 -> 8104.46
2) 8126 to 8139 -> 8126.88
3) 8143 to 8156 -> 8151.24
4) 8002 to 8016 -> 8004.31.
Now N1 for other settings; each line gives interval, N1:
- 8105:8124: 8121.27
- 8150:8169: 8164.39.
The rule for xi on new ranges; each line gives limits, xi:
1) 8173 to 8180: 12.6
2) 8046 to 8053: 11.9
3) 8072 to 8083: 12.1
